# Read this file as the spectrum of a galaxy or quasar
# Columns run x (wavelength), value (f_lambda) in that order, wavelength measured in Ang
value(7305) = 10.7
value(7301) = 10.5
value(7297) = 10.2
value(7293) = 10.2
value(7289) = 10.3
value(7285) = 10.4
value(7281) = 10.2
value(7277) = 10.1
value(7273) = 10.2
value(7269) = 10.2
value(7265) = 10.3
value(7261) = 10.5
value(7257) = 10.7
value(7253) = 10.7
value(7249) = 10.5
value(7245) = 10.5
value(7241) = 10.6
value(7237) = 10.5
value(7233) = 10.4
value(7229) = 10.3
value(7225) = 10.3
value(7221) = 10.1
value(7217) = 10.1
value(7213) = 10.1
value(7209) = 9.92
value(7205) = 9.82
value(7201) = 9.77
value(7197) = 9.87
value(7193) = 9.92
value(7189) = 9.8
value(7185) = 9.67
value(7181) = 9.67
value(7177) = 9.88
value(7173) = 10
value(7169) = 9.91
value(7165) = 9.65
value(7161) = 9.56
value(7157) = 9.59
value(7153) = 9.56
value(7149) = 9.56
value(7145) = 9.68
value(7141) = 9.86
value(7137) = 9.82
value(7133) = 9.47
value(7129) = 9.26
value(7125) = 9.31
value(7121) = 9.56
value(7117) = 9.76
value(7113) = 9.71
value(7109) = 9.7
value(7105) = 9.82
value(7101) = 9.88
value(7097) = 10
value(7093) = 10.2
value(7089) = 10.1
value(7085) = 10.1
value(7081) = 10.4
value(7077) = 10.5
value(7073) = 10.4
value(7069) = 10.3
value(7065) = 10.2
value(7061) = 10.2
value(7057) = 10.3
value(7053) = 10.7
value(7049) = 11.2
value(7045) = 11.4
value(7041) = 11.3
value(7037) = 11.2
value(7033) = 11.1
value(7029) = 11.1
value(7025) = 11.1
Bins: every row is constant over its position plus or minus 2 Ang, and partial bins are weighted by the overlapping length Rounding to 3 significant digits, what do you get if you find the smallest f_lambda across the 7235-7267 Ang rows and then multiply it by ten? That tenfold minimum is 103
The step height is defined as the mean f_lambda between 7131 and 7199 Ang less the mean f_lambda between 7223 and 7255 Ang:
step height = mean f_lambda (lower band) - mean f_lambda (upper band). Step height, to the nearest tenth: -0.7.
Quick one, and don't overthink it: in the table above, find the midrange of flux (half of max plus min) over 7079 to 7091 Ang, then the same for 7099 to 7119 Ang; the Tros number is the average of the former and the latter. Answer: 10.0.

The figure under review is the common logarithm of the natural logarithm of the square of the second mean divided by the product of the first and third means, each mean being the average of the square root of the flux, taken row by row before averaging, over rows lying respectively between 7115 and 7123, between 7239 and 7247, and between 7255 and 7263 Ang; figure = -1.38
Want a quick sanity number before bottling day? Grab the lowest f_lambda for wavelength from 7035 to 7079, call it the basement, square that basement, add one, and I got 105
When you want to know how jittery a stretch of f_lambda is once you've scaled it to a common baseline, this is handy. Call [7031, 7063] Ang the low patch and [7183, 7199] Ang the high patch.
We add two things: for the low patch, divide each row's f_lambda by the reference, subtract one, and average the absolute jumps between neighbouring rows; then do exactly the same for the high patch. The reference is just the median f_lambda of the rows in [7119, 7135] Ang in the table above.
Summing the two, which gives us 0.0335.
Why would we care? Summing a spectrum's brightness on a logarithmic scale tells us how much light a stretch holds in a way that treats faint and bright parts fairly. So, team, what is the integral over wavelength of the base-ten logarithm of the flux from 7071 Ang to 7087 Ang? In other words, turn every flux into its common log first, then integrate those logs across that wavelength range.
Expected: 16.2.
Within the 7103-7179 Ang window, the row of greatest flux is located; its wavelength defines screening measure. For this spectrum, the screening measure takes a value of 7173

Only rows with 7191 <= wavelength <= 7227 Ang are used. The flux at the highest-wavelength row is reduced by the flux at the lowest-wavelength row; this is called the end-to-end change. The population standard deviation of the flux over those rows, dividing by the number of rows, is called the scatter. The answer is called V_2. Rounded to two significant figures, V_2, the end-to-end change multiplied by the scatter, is 0.061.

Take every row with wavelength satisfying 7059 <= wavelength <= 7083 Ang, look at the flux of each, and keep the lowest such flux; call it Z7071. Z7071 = 10.2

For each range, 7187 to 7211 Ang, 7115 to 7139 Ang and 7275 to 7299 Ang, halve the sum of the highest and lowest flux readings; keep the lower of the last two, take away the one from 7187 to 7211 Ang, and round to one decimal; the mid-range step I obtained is -0.3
